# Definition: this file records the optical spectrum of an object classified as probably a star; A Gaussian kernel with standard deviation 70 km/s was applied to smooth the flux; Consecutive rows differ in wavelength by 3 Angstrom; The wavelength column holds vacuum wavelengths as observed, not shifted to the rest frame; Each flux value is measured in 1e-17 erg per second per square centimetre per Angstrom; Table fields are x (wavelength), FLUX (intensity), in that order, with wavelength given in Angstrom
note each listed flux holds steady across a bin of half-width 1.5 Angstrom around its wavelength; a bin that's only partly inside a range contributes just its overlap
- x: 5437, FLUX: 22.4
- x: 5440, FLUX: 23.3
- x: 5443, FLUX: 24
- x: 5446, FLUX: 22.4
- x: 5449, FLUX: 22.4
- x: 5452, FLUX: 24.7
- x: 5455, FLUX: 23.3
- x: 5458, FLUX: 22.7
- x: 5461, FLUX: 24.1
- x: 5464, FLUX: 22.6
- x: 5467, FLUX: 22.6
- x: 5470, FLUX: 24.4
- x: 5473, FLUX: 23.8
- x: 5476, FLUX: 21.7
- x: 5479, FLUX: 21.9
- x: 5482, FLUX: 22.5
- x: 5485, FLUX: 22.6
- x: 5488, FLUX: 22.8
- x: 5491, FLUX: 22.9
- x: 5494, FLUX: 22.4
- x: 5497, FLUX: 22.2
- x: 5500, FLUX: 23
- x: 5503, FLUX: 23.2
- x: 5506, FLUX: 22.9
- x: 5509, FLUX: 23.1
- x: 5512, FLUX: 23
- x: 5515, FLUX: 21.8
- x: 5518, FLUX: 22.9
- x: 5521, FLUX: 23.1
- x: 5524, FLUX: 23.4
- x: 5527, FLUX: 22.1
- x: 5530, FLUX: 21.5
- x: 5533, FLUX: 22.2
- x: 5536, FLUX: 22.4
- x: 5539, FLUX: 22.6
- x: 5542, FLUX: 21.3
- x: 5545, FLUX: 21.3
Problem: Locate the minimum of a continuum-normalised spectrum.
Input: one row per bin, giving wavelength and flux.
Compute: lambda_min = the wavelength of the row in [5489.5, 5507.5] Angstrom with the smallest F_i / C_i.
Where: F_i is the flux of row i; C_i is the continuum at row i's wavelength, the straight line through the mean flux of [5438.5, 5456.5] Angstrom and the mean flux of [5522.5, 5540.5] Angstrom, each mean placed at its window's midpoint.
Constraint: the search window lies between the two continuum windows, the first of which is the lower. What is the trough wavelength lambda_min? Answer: 5497 Angstrom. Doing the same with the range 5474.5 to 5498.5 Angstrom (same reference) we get 5476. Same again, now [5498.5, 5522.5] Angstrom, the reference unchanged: 5515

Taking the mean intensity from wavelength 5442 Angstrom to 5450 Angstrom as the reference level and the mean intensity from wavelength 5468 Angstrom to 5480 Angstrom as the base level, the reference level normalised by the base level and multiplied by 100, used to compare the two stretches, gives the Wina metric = 100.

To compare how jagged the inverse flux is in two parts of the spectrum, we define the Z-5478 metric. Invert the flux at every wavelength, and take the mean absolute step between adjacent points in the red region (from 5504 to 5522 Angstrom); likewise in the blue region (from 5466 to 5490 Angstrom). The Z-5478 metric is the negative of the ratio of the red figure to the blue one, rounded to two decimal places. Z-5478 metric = -0.73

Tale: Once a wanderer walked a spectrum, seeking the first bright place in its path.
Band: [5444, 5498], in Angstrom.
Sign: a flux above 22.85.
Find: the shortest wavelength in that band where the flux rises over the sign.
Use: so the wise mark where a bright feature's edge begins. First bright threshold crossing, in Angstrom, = 5452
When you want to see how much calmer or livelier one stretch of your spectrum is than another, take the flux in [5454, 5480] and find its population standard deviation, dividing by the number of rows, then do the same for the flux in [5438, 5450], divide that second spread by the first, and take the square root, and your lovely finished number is 0.87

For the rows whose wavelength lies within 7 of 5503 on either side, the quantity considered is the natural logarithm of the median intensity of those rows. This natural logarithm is 3.14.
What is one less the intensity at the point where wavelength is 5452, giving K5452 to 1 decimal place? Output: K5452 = -23.7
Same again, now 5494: -21.4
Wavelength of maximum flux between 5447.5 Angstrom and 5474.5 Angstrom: 5452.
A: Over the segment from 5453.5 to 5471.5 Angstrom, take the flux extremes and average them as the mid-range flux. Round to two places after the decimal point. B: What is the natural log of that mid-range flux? 3.16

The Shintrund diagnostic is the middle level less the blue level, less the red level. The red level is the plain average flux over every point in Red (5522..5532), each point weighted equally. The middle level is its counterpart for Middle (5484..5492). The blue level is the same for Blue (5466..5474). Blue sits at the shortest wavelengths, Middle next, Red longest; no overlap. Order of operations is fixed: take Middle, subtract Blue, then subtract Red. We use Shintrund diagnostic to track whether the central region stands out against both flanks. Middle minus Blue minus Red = -23.2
